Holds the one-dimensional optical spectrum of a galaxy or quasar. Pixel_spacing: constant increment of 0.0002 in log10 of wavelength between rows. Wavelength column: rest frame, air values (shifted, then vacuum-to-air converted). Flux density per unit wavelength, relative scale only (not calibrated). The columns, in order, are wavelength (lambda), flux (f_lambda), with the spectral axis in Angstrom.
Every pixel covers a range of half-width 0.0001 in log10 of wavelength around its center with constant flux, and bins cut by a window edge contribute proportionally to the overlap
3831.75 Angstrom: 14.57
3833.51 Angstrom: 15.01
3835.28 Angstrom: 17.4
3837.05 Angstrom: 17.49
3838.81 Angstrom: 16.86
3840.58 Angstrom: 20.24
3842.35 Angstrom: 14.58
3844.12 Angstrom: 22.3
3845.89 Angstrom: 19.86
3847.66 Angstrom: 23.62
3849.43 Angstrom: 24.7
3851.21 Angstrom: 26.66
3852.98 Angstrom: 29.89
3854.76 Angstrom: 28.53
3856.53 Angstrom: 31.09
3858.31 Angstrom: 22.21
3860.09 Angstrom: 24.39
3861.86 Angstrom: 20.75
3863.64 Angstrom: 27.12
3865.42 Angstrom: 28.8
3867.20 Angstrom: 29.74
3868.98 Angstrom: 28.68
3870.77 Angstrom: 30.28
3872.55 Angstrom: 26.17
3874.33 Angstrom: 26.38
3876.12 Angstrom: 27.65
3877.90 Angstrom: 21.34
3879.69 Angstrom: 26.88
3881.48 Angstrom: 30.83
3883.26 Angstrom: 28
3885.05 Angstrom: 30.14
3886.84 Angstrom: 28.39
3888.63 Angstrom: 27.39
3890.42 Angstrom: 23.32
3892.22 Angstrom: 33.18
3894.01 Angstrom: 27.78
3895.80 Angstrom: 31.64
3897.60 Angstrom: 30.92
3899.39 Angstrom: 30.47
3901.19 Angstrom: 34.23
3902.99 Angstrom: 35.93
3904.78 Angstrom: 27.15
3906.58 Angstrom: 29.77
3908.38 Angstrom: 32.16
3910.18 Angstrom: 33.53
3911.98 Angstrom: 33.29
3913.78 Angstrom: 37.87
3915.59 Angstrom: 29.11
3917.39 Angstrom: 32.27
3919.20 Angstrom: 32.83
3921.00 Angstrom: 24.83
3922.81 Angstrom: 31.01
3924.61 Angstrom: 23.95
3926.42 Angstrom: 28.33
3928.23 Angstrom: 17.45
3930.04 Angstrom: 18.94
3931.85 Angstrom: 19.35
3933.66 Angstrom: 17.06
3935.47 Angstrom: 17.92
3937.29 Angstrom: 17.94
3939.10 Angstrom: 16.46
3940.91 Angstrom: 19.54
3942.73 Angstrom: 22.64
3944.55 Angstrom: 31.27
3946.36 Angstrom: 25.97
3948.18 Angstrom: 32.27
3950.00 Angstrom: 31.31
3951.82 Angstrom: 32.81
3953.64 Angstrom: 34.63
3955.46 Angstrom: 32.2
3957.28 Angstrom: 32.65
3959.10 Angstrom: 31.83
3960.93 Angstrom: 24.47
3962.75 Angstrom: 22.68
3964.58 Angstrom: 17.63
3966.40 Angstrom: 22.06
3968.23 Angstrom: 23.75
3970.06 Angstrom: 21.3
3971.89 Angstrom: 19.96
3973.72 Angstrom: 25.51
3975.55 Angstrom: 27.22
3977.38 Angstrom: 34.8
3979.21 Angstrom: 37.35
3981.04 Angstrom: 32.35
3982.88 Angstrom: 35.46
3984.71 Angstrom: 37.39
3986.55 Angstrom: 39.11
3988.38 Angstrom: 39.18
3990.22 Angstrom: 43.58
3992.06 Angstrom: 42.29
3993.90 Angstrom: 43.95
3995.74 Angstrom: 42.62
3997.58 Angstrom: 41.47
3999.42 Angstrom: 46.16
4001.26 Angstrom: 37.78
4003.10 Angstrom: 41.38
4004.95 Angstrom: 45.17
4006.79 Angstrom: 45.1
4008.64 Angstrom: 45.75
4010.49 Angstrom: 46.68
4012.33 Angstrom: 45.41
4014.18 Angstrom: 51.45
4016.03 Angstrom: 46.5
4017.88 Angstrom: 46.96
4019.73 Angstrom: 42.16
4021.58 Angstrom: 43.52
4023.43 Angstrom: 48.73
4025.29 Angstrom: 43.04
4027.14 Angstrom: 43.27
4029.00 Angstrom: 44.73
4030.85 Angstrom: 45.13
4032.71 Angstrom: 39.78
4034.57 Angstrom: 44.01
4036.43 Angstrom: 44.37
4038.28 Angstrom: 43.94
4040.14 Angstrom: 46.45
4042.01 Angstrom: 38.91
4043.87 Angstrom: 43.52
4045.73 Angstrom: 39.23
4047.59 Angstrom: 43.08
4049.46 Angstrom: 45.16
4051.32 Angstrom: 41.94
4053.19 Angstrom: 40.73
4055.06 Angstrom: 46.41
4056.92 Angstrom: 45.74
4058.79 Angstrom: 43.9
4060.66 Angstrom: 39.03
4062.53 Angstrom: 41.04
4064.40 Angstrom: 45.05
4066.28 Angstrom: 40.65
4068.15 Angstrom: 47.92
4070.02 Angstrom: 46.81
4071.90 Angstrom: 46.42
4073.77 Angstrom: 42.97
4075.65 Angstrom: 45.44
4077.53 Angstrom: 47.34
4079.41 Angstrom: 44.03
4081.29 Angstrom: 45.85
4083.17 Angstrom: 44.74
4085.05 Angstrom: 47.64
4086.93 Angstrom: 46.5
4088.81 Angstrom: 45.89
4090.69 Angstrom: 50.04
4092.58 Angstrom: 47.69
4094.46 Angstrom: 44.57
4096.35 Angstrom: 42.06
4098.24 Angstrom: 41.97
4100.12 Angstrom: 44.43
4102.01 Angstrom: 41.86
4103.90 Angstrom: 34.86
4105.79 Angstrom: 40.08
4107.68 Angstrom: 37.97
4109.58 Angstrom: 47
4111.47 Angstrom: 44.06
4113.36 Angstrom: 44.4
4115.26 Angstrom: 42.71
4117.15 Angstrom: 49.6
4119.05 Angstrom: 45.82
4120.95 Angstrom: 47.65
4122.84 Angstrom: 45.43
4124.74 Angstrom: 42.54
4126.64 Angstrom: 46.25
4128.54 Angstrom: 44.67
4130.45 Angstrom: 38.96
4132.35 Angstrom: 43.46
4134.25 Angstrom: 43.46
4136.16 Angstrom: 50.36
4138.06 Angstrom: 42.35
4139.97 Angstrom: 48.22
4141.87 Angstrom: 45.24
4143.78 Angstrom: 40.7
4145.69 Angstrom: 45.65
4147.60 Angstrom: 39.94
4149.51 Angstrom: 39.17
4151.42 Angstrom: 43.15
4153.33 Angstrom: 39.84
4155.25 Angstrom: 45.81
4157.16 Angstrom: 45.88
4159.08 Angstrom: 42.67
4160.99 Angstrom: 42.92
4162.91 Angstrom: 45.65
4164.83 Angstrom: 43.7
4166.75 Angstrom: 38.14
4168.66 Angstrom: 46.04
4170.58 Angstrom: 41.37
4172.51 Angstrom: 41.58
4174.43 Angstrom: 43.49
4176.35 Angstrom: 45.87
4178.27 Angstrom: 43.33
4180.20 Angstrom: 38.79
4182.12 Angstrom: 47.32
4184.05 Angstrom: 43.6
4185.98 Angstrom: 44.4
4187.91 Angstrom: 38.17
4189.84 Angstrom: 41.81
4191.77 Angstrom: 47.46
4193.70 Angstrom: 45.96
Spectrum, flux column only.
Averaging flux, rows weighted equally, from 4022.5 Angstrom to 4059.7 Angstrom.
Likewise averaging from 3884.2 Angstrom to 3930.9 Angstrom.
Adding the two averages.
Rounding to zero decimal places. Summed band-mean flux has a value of 73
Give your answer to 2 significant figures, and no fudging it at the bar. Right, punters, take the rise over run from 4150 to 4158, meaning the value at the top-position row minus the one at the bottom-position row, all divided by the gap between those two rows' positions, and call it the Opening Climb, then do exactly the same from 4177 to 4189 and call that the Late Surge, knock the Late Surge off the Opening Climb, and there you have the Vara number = 1.0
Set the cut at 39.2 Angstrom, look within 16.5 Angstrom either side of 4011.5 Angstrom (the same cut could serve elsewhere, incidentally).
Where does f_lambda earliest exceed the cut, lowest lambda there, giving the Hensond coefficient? 3995.74 Angstrom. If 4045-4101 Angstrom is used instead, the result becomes 4045.73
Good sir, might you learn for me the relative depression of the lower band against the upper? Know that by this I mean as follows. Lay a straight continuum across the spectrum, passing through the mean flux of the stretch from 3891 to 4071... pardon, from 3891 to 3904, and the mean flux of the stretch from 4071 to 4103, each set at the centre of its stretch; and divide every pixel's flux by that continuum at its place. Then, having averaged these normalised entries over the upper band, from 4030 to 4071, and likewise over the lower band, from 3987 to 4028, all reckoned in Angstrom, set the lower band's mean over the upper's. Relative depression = 1.10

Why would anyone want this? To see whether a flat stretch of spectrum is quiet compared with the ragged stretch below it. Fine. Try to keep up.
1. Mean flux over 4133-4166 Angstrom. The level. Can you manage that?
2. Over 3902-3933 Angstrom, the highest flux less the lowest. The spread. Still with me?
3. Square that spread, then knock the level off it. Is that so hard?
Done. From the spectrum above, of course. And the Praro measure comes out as 373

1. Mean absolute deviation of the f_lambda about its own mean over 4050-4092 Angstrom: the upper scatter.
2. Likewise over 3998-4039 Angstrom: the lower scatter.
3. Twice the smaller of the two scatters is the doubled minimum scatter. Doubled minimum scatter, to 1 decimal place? 4.1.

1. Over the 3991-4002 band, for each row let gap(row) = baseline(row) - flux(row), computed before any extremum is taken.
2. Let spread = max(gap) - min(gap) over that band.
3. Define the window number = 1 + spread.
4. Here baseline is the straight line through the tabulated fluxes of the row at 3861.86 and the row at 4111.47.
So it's 10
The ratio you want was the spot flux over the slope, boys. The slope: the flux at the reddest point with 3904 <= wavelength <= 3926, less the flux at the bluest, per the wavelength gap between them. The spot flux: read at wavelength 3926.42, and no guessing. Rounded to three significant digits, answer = -176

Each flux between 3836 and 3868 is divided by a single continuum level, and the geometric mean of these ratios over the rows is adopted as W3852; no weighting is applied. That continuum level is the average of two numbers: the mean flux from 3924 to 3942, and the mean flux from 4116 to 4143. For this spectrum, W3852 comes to 0.72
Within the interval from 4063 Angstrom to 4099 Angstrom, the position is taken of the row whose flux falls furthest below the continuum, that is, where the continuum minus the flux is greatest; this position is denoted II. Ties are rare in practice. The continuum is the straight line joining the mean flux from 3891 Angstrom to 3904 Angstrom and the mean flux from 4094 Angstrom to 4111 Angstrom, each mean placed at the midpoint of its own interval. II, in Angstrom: 4098.24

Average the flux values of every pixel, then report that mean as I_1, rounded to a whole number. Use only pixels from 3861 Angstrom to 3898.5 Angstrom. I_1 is 28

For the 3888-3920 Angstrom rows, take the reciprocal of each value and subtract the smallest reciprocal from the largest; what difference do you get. 0.016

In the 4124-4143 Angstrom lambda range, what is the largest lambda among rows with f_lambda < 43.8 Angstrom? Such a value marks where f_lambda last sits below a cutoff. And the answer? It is 4138.06 Angstrom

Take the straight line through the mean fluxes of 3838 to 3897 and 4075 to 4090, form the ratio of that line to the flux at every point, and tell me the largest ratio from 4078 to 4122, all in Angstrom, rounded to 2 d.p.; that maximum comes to 1.38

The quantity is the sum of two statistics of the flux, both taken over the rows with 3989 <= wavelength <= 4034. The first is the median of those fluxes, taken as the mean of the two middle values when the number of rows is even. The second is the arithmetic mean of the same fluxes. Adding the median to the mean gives 89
